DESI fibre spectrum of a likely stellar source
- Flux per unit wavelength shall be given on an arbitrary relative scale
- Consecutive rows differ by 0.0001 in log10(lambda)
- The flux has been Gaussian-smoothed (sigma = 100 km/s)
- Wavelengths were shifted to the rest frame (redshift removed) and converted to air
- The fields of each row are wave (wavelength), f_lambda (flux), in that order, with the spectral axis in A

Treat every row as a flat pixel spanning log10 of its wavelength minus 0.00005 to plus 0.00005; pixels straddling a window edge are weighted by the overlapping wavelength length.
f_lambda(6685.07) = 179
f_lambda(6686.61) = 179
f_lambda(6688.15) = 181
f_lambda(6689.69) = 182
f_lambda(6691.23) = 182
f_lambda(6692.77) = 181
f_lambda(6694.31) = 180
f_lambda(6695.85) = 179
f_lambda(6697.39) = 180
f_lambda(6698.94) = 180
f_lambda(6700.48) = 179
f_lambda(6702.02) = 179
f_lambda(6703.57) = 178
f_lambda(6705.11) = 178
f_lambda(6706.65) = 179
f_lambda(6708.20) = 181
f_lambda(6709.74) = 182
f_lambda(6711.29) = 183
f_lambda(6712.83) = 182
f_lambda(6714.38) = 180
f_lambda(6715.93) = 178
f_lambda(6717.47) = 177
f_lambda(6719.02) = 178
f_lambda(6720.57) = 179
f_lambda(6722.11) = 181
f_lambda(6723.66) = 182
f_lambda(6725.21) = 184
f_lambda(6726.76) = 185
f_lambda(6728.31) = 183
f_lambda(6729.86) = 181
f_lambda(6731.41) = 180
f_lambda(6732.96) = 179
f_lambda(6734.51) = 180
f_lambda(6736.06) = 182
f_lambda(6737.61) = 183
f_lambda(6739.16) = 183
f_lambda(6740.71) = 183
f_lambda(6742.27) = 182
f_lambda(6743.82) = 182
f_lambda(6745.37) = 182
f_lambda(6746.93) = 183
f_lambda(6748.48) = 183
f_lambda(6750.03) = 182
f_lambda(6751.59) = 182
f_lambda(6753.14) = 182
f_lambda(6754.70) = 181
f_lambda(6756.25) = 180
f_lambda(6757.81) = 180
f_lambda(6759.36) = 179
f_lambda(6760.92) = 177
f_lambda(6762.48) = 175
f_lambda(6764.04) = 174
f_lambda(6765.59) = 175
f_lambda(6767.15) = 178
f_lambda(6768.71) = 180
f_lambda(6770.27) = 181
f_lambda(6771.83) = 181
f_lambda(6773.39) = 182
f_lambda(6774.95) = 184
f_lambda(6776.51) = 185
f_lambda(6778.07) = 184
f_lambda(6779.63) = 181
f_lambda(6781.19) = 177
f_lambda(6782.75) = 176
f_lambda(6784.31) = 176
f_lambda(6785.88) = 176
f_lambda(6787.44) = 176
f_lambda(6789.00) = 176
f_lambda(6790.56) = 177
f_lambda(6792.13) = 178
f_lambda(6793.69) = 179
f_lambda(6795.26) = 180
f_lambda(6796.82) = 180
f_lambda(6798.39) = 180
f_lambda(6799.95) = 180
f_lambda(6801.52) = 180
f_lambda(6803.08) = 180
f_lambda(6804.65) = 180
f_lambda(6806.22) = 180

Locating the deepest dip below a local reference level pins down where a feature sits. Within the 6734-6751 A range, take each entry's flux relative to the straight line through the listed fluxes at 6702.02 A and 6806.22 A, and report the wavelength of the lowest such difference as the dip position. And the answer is 6734.51 A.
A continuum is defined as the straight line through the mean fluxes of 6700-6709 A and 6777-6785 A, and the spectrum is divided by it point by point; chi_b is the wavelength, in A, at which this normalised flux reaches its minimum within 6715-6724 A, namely 6717.47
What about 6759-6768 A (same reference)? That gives 6764.04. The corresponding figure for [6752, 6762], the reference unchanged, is 6760.92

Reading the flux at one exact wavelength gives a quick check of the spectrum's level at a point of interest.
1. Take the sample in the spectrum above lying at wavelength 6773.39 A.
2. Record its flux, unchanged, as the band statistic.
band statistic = 182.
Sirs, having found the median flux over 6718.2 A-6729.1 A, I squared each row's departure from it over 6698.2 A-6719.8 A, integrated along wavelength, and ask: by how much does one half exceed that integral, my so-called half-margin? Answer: -194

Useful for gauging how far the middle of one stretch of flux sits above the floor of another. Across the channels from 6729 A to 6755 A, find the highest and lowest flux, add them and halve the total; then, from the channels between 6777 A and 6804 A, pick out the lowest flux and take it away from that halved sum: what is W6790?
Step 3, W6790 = 5.0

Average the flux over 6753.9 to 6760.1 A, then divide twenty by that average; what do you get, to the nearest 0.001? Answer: 0.111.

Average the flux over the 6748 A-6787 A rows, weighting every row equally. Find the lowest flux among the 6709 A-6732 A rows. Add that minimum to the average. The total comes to 357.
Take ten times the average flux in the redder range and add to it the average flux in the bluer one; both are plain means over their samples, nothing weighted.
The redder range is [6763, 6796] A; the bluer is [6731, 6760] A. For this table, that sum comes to 1970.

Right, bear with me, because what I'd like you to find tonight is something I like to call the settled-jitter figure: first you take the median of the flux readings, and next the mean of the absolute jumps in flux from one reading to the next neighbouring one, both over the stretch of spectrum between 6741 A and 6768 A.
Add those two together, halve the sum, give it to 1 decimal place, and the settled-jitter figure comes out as 90.9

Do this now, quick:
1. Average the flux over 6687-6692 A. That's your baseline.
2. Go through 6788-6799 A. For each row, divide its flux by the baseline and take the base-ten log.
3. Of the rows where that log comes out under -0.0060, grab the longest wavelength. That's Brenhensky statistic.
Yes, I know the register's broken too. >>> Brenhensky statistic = 6793.69 A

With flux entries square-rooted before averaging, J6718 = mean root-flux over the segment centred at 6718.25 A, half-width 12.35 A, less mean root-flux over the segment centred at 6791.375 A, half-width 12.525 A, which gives 0.10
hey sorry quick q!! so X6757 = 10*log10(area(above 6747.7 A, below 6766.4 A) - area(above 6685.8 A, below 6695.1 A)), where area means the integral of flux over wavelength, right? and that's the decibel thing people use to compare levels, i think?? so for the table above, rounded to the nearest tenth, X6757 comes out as 32.2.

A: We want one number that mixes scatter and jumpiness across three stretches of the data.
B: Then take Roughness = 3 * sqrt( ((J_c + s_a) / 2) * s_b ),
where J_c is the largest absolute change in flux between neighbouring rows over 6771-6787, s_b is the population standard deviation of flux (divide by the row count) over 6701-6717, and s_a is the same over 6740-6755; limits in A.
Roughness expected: 6.09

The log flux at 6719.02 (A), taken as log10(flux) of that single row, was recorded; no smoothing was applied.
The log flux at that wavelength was 2.25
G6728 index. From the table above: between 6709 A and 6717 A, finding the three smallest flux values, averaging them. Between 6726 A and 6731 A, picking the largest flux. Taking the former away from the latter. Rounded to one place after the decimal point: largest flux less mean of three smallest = 5.0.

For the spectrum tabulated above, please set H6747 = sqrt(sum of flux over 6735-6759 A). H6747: 52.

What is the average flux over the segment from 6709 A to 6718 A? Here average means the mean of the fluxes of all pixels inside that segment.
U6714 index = 180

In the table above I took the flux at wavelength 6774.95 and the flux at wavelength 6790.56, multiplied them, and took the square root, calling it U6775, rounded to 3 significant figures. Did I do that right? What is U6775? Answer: 180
